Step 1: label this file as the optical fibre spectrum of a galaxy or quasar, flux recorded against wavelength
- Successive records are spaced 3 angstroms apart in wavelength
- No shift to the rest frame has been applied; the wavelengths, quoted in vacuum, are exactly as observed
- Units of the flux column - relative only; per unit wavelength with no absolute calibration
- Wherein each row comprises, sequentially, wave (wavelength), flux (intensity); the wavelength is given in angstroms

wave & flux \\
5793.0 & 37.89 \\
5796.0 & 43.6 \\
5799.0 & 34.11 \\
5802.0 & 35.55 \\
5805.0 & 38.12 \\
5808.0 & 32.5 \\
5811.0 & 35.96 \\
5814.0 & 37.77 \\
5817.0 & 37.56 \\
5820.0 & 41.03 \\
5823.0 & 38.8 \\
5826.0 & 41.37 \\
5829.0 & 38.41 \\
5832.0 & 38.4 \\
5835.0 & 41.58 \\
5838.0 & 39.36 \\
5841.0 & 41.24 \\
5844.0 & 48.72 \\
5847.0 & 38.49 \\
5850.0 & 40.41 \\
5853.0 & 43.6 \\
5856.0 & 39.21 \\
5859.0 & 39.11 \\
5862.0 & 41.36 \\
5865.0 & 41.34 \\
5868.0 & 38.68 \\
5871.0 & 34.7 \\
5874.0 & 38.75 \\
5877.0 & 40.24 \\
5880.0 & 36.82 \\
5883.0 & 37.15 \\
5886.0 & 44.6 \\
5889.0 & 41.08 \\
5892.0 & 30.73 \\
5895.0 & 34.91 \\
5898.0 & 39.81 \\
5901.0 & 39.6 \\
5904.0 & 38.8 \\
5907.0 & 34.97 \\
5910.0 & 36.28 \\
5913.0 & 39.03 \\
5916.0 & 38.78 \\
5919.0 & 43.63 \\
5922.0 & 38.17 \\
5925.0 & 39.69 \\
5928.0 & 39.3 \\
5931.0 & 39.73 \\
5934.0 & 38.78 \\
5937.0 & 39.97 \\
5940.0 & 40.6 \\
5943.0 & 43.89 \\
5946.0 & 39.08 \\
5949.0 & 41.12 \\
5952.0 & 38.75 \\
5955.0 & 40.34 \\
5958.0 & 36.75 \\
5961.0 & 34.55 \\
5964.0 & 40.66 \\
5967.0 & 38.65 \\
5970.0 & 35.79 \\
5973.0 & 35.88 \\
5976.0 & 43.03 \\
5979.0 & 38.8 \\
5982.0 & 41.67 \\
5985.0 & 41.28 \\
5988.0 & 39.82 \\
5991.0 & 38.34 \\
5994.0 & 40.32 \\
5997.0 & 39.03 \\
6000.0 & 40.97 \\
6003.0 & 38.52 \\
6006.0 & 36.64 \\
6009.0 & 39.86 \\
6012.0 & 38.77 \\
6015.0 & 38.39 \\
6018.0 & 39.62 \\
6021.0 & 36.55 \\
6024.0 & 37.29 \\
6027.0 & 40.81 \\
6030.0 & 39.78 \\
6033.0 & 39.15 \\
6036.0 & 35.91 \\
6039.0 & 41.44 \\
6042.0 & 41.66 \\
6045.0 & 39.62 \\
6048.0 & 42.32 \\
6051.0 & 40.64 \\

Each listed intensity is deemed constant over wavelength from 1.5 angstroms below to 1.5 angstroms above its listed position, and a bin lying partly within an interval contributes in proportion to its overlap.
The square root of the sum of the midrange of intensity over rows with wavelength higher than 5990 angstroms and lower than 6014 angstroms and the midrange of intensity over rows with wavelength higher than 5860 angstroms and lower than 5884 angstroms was 8.77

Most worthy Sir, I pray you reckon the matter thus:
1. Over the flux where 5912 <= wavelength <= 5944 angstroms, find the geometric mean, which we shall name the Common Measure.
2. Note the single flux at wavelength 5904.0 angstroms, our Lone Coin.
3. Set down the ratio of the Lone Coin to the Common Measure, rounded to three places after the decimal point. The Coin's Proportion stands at 0.968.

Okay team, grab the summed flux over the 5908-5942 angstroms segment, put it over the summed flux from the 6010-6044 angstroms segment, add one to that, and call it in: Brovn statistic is 2.01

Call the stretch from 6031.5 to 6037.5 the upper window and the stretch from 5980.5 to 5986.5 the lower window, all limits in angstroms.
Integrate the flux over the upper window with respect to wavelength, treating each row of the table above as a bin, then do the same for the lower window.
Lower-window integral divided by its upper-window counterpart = 1.11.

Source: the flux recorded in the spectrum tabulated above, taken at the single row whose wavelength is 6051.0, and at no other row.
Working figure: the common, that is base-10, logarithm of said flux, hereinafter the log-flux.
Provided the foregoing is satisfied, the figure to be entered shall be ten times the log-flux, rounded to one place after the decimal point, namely 16.1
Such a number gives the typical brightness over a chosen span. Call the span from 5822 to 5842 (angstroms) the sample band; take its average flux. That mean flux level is 39.9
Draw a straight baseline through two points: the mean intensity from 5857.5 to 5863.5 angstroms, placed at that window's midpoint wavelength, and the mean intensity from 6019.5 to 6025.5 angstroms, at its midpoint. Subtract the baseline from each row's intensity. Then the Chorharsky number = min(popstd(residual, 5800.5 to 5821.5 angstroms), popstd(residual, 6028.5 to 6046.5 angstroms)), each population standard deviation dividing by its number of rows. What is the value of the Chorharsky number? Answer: 1.9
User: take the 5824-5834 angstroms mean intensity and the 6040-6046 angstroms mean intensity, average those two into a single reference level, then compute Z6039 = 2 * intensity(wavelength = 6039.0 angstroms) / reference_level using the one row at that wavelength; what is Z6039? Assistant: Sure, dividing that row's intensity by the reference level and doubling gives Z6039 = 2.07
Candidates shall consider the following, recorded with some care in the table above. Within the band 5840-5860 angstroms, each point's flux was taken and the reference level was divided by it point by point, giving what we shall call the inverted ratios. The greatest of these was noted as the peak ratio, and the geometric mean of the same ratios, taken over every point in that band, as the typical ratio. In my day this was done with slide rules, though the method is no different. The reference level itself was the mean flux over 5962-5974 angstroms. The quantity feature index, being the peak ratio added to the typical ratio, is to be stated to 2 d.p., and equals 1.89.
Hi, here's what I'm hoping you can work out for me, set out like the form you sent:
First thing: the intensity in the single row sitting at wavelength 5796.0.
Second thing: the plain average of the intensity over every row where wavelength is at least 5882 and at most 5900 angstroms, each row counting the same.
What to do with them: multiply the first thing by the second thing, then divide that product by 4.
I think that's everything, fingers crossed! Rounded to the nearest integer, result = 415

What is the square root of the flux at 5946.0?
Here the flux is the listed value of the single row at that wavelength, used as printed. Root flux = 6.25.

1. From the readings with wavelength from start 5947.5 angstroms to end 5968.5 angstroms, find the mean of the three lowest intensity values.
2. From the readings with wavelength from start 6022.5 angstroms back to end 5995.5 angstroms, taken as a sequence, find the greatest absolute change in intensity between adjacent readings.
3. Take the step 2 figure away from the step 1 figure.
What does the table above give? 33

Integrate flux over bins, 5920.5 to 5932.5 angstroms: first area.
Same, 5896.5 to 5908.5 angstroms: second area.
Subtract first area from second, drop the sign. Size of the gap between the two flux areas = 11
